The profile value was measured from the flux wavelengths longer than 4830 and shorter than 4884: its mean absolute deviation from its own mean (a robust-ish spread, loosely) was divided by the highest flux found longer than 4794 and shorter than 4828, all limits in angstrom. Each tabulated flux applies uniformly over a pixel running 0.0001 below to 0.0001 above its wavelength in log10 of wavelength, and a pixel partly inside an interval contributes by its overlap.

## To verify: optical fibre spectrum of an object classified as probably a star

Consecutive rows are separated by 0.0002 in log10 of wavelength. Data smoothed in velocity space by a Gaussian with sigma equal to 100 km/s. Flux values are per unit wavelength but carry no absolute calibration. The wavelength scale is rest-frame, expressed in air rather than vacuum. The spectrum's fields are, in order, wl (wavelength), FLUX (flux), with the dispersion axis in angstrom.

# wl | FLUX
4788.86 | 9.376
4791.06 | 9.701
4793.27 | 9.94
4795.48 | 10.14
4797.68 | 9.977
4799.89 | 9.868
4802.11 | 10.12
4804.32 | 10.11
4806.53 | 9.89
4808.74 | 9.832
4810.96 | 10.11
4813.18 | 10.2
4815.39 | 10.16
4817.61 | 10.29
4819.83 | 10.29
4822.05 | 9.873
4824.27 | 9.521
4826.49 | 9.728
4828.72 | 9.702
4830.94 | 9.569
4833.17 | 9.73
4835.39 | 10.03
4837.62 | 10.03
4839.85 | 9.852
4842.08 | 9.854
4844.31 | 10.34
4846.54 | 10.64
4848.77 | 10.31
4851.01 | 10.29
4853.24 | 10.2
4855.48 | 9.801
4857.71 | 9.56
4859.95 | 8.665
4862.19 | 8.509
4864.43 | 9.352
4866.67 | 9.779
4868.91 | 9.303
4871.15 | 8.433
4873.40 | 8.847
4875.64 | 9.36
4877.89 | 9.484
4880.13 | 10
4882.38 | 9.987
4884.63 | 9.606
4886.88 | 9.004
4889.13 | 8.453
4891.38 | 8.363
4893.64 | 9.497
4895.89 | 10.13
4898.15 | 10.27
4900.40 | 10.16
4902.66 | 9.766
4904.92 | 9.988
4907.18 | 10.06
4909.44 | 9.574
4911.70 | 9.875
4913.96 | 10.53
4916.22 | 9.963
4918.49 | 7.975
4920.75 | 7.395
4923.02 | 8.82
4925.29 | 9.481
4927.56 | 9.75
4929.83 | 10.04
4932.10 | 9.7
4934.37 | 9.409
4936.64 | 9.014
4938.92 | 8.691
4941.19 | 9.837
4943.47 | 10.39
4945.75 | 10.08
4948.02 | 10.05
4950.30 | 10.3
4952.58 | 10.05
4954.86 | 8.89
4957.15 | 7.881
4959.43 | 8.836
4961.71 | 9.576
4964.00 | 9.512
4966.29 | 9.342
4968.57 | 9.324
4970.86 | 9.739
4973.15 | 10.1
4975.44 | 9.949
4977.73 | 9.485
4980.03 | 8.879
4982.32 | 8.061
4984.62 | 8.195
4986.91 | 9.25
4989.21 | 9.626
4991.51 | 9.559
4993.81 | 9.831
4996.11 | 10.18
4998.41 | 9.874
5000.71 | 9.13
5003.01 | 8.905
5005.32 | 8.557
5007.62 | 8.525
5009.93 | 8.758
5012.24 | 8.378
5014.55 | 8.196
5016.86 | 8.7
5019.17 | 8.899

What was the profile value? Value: 0.045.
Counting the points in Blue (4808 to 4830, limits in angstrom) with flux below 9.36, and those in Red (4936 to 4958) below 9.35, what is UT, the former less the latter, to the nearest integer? -4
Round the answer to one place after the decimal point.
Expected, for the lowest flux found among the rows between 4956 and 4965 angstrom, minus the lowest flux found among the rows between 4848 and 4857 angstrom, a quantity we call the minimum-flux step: -1.9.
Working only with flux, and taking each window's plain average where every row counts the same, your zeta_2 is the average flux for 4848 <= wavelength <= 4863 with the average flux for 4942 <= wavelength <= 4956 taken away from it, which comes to -0.3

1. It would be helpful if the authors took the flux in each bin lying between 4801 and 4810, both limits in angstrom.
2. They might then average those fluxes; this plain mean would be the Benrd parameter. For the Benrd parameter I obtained 9.99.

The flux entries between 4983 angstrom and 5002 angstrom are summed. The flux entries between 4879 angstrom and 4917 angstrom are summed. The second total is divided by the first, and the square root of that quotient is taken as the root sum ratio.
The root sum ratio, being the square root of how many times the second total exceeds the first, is 1.5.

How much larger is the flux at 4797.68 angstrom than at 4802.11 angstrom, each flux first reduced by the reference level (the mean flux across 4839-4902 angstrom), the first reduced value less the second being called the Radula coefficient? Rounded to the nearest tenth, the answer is -0.1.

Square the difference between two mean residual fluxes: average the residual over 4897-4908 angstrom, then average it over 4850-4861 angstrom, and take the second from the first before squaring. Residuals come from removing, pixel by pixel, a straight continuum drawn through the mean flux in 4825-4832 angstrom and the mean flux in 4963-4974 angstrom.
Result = 0.13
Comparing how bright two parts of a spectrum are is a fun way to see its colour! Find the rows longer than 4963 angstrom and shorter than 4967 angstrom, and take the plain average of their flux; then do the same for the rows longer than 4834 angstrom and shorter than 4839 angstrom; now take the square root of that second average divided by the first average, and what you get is 1.03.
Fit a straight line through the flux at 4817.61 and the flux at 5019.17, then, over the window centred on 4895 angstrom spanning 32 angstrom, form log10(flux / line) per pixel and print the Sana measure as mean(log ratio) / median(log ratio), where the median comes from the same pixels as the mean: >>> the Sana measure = -1.4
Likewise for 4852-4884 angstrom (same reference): 1.2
